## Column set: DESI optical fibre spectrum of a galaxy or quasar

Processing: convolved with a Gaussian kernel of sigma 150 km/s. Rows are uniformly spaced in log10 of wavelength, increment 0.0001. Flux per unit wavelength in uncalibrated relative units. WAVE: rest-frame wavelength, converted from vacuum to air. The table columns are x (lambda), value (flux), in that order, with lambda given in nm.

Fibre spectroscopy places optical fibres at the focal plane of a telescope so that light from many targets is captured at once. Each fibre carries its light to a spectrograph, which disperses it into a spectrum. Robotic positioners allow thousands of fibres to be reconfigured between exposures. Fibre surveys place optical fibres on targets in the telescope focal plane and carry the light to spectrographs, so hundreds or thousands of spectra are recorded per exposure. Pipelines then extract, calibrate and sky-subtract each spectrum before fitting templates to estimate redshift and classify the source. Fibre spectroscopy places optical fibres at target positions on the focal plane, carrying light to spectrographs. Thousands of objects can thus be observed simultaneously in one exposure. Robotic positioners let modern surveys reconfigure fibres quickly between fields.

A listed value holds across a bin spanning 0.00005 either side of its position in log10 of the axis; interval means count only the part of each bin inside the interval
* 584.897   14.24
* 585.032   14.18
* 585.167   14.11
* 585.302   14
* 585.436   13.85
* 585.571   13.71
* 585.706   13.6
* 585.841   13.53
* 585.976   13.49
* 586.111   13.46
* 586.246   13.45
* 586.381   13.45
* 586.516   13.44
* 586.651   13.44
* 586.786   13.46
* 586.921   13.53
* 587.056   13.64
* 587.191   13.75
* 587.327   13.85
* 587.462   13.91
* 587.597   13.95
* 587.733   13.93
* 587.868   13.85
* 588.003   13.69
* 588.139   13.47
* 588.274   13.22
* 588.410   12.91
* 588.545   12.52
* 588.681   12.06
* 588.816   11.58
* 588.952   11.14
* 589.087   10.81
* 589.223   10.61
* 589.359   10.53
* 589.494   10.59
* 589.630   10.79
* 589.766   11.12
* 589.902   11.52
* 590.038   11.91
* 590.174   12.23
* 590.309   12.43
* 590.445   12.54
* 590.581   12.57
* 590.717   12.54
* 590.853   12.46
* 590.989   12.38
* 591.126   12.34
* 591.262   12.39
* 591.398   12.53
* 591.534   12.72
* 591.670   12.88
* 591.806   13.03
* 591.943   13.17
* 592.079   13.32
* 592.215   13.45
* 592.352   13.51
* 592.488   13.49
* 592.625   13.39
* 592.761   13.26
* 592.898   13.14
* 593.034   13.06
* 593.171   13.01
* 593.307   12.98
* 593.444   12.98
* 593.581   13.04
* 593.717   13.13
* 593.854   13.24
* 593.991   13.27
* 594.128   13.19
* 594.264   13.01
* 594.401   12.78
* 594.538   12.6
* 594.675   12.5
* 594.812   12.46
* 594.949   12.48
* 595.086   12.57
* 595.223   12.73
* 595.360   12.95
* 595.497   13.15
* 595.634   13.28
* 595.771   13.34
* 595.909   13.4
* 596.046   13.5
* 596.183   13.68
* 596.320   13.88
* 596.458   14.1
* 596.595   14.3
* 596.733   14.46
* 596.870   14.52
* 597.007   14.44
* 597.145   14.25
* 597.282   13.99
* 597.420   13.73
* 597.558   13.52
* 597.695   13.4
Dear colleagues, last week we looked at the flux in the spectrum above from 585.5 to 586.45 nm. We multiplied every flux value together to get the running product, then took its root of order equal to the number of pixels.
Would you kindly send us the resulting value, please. 13.5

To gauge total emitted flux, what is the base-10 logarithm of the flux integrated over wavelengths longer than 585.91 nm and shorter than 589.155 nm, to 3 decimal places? 1.631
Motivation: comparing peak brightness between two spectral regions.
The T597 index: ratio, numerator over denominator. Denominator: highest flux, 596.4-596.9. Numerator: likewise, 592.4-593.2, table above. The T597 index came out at 0.93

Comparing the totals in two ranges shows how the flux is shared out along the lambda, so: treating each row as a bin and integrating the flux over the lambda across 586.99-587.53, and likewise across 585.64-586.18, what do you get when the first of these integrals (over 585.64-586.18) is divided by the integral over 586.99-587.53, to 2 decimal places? 0.98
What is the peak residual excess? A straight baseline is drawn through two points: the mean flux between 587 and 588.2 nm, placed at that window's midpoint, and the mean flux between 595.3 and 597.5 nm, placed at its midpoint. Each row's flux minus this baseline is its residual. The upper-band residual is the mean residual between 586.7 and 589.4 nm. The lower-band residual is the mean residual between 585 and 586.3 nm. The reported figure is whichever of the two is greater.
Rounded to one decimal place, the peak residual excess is 0.0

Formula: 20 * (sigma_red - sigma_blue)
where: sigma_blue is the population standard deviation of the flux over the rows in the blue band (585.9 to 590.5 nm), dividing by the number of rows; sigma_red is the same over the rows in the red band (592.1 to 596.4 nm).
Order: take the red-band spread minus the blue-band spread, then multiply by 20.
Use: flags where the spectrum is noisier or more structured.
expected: -16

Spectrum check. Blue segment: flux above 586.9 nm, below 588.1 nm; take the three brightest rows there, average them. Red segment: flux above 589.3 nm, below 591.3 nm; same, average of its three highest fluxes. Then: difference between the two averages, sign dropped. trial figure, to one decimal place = 1.4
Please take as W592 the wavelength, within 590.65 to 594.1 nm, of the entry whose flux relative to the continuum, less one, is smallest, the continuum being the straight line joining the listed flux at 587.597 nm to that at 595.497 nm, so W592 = 591.126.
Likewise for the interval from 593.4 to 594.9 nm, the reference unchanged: 594.812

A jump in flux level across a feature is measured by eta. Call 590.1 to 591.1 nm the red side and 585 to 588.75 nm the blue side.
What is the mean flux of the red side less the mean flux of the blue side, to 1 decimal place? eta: -1.1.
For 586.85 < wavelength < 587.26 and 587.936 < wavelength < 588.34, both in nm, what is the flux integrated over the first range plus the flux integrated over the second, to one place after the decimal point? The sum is 11.0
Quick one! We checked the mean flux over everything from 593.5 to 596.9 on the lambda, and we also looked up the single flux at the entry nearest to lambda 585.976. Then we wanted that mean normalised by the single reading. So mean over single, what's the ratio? 0.98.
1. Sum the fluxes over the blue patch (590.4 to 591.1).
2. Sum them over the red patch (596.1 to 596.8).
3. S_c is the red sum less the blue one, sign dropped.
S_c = 8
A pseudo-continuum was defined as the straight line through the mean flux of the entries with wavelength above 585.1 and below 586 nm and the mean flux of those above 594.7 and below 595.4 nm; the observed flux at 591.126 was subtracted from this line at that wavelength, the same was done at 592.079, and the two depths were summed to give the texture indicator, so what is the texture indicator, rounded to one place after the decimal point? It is 0.4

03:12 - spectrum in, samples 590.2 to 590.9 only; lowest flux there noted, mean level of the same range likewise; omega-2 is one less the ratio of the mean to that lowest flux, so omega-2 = -0.0063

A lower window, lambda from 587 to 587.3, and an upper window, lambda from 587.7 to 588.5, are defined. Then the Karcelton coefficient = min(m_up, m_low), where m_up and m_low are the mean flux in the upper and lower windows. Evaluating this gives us 13.5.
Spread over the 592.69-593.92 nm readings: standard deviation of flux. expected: 0.1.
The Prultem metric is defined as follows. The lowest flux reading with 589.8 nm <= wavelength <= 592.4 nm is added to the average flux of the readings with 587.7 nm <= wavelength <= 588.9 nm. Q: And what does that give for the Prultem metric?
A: 24.5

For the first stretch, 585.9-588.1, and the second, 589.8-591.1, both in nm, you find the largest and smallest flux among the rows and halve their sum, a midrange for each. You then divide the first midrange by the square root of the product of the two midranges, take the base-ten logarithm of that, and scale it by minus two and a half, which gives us -0.070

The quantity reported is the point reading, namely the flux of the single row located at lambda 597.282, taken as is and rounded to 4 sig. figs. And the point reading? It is 13.99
